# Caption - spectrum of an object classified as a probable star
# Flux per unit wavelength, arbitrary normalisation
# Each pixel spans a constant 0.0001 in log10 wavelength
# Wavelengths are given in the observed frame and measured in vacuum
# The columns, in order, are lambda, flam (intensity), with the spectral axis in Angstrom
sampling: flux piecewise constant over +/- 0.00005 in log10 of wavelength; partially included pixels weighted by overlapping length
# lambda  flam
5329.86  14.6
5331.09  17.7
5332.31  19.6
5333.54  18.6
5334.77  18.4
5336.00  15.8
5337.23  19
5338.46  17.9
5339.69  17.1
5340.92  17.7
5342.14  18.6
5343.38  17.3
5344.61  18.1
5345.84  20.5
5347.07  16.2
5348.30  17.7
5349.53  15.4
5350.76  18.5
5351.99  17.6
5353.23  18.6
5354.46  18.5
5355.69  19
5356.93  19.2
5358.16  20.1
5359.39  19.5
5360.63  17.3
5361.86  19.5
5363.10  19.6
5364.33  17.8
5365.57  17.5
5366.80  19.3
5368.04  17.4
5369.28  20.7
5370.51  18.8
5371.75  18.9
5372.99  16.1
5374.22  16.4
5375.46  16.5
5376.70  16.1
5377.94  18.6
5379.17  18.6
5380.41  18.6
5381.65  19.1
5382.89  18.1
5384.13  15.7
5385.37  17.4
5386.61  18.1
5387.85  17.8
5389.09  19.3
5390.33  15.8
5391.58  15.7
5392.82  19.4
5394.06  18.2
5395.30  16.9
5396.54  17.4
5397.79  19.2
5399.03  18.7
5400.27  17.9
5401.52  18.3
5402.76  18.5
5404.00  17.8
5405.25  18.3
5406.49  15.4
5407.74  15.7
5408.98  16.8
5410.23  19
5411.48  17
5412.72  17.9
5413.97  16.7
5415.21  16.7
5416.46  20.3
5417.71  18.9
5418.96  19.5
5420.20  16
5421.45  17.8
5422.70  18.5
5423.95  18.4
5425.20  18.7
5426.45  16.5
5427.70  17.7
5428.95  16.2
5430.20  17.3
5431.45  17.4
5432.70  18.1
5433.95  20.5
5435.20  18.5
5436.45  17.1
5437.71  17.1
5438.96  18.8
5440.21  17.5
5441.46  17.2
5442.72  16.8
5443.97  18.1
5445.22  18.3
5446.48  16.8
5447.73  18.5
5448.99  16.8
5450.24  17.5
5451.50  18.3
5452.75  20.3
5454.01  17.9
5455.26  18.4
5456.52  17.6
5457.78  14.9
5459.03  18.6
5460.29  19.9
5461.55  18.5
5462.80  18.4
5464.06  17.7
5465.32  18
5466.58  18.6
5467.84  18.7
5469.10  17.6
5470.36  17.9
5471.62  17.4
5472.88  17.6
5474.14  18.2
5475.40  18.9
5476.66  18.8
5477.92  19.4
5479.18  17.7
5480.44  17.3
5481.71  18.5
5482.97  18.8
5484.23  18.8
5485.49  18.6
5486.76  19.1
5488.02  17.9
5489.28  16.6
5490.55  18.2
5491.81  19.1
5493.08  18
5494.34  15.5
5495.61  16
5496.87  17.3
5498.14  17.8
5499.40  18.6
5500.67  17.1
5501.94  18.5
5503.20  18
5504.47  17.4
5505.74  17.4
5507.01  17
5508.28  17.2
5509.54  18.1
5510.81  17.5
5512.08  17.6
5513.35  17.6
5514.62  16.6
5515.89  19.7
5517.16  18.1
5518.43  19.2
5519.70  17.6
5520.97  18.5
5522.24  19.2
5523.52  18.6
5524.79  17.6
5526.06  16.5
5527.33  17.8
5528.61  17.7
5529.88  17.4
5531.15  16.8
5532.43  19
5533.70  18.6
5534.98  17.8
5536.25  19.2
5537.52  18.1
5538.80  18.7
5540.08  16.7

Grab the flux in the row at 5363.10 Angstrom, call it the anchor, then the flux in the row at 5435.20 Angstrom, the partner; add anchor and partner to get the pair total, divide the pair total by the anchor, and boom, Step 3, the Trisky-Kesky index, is 1.94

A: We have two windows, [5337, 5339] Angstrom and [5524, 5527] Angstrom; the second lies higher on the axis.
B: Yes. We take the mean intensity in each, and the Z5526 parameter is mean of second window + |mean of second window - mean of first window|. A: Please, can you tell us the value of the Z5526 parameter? 18.4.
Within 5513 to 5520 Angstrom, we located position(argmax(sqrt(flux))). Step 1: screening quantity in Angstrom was 5515.89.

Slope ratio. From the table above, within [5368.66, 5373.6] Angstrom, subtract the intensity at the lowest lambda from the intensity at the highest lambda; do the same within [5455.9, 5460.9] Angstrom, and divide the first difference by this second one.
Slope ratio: -2.0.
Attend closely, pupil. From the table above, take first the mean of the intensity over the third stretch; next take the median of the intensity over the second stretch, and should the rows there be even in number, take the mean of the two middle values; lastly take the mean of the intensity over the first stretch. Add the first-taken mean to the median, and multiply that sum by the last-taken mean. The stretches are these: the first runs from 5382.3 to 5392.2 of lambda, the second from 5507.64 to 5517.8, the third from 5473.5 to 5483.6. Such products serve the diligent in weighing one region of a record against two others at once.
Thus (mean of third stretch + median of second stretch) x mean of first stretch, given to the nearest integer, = 621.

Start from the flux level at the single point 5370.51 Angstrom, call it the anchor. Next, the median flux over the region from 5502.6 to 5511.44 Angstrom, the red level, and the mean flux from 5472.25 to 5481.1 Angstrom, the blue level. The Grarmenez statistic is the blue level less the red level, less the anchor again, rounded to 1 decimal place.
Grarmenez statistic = -17.9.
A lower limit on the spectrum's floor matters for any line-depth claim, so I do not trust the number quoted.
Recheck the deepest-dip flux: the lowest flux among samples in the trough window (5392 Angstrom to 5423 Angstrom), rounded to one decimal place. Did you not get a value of 15.4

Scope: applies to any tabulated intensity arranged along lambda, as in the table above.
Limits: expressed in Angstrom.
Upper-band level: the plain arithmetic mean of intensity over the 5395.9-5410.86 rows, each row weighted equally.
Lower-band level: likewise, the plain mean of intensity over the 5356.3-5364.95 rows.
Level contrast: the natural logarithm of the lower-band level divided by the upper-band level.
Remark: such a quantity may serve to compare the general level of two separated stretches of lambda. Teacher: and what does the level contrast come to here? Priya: 0.07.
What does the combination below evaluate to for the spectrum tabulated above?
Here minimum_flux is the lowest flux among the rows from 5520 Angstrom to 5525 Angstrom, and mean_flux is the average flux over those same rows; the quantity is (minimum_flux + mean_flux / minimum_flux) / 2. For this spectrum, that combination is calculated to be 9.32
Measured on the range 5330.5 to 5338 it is 8.48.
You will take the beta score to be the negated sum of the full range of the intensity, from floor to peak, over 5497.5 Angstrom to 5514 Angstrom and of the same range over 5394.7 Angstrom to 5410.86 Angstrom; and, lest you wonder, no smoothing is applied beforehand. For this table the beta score -5.4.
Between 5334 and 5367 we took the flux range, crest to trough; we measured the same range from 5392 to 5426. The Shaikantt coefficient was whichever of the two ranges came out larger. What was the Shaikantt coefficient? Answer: 5.10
